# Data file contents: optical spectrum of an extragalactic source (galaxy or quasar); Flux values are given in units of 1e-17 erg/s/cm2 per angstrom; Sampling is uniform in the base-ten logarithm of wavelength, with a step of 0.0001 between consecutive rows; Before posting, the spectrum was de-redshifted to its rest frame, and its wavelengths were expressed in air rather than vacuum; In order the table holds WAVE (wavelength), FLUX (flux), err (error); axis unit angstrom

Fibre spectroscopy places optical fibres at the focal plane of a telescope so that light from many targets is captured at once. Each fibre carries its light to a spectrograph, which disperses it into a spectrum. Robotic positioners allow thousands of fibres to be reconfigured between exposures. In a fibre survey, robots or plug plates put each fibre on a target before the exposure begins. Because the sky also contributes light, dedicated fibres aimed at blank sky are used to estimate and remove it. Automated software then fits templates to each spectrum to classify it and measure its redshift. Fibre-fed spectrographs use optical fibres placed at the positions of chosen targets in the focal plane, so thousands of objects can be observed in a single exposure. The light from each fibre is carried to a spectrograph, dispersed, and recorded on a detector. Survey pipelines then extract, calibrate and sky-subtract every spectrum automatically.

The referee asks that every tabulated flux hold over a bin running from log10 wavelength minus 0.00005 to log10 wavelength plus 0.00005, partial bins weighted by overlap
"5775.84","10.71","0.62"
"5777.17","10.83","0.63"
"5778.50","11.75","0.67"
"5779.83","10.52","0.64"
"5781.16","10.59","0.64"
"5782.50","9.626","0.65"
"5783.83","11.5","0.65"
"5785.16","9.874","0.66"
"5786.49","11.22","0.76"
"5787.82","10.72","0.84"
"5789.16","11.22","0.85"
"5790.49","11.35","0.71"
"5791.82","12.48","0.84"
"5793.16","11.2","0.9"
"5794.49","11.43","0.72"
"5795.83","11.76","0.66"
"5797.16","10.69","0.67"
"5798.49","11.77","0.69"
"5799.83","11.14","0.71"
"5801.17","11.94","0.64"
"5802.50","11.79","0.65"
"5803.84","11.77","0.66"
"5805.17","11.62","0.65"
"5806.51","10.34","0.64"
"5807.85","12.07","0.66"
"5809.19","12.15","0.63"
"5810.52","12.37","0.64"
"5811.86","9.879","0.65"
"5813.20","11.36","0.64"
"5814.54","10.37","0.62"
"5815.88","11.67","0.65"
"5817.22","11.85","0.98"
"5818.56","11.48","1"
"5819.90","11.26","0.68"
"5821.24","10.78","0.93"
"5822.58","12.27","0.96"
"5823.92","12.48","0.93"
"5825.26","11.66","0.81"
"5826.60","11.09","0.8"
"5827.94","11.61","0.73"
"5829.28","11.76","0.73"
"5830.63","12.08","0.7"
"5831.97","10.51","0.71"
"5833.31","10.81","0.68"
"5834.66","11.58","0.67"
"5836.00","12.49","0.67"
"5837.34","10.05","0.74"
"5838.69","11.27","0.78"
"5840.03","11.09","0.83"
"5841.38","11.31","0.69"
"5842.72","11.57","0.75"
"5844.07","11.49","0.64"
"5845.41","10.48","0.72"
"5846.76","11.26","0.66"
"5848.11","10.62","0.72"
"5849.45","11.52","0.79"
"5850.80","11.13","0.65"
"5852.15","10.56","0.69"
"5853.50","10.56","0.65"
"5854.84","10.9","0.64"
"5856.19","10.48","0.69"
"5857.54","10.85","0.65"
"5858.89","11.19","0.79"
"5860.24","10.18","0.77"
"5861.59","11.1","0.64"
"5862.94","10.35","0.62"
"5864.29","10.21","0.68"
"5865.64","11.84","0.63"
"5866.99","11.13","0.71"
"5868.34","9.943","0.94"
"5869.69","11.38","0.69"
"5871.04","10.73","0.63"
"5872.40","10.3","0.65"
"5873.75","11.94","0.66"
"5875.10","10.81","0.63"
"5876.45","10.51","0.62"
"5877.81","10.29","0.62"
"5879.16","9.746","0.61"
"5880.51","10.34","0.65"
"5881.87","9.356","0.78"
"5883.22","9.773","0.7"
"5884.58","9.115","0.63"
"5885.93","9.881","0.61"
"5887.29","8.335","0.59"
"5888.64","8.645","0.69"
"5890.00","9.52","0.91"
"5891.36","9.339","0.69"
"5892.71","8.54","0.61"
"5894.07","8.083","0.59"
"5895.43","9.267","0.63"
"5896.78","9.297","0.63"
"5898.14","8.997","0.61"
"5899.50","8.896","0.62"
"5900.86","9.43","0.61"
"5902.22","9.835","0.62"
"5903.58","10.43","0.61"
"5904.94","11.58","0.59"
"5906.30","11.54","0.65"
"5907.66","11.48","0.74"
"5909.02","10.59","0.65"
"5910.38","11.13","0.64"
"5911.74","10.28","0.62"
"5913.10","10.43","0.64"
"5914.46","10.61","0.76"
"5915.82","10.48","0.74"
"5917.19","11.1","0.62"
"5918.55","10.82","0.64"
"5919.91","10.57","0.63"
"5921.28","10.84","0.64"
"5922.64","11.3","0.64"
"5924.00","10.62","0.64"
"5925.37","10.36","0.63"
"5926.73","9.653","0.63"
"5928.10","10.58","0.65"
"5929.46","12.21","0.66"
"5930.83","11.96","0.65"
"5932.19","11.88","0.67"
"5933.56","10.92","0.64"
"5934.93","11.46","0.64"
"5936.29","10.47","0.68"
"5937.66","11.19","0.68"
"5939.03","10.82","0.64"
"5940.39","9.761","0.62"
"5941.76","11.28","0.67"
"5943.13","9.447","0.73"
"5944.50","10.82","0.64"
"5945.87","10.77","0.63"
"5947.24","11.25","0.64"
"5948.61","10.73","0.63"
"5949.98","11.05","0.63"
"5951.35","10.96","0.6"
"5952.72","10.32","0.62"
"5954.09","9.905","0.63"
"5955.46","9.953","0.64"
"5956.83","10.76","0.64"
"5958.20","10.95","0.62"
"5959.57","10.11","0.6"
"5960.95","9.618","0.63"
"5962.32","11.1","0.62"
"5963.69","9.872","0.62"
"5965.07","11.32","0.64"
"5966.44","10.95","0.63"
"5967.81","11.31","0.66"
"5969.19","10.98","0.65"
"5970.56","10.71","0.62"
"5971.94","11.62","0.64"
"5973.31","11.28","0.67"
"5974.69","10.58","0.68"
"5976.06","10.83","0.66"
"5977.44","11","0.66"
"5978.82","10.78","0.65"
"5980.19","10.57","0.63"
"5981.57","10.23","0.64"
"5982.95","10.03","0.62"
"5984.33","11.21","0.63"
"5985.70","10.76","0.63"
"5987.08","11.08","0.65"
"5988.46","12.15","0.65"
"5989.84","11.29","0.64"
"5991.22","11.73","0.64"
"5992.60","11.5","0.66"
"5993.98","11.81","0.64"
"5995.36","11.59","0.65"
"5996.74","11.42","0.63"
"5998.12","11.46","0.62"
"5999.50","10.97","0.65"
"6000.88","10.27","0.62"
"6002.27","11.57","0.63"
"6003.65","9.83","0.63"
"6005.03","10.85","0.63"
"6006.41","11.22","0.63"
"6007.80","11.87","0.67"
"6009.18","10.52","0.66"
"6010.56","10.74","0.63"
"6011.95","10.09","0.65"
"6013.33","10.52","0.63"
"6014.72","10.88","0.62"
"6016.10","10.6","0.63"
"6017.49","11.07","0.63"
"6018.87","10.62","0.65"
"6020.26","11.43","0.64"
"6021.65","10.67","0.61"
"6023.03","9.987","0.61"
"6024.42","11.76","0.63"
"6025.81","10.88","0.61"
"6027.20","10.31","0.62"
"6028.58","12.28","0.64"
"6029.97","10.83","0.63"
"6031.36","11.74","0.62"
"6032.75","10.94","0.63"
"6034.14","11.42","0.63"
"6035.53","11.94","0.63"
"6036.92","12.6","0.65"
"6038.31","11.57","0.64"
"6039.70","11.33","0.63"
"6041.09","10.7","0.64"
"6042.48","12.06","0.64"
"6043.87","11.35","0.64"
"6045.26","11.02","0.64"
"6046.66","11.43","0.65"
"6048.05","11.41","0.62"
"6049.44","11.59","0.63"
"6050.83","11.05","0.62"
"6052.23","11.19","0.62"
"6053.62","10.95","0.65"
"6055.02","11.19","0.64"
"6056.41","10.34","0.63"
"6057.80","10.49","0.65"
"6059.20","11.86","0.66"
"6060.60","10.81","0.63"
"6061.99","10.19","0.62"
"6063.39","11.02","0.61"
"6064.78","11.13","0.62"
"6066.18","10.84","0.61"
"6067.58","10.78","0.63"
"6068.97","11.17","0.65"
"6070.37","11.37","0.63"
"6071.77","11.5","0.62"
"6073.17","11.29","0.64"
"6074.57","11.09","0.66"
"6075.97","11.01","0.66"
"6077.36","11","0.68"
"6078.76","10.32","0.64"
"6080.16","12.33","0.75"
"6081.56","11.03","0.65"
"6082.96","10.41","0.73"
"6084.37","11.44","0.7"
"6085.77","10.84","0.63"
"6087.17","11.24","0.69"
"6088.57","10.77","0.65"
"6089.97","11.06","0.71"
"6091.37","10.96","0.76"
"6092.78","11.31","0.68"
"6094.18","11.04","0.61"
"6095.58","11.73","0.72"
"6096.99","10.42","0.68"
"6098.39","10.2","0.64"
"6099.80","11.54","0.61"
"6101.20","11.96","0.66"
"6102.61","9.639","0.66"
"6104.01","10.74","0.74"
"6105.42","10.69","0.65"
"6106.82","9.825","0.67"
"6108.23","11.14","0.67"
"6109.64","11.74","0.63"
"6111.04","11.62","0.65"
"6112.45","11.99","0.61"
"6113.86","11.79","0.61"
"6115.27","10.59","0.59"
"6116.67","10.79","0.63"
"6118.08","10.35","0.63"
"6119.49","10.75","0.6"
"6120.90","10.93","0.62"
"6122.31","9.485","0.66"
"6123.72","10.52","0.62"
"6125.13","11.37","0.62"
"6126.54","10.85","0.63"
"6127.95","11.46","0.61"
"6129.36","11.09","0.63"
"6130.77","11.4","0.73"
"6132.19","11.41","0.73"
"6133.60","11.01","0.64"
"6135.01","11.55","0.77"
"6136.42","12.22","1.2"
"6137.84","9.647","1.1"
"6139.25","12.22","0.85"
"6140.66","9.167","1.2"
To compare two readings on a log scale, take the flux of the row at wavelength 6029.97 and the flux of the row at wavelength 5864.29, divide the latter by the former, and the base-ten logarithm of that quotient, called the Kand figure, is -0.026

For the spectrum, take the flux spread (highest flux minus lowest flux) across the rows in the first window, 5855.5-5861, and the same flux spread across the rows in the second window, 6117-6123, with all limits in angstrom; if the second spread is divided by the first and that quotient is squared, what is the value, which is 2.0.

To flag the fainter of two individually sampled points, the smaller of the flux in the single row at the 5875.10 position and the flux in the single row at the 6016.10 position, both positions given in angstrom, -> 10.6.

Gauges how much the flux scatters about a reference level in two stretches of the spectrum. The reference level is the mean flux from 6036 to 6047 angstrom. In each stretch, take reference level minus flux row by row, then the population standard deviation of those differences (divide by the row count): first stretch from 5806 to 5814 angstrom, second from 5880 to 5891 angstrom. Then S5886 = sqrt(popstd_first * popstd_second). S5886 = 0.8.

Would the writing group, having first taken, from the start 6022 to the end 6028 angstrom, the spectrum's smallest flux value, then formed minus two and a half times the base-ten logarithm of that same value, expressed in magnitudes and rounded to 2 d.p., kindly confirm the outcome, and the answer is -2.50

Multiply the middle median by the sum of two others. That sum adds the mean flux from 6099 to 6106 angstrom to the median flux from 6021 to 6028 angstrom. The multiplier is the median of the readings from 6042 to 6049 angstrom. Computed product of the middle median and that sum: 246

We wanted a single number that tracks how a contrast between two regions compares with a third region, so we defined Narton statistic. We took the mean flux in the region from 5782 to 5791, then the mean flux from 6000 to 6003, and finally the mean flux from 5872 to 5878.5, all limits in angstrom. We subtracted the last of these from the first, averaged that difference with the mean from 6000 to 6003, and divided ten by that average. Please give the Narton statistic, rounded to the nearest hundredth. 1.83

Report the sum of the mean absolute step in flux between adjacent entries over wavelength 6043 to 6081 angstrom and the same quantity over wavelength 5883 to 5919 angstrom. 0.96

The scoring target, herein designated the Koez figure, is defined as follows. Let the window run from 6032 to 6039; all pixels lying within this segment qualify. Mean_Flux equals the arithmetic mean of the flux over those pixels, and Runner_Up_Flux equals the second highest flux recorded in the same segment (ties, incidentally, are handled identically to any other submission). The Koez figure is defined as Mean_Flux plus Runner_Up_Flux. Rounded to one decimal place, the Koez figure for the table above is 23.6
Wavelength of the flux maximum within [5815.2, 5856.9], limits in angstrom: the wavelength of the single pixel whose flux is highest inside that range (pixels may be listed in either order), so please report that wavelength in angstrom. 5836.00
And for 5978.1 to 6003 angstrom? 5988.46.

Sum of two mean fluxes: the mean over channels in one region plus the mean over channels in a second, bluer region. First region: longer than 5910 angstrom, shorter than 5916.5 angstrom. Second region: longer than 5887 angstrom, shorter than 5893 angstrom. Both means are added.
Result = 19.5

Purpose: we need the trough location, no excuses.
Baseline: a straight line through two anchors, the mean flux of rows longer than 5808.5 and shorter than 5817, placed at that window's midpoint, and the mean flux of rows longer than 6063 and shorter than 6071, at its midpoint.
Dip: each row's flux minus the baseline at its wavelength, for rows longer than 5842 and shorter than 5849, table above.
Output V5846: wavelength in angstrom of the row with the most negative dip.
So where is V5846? 5845.41 angstrom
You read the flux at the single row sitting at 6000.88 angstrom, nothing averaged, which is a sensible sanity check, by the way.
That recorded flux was 10.27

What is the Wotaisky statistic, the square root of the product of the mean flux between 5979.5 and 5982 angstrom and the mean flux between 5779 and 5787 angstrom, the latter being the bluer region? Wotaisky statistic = 10.5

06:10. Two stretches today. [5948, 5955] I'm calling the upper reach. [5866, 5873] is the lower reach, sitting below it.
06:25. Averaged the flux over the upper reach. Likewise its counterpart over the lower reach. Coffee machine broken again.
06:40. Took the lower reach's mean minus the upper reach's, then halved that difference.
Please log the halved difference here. 0.1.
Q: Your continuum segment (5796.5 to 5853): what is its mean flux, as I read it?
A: 11.4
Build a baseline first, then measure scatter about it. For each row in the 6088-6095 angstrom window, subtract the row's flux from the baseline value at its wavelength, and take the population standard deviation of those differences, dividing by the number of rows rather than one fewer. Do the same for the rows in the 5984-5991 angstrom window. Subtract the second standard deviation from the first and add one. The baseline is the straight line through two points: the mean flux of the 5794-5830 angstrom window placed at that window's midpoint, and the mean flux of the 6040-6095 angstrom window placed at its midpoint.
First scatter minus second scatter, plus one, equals 0.71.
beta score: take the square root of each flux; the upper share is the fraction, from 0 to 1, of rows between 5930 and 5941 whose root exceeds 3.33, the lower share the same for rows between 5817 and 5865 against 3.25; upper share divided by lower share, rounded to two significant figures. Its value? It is 0.67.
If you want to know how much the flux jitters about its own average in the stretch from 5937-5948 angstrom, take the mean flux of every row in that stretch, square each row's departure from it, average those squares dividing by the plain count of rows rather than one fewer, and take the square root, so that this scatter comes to 0.65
